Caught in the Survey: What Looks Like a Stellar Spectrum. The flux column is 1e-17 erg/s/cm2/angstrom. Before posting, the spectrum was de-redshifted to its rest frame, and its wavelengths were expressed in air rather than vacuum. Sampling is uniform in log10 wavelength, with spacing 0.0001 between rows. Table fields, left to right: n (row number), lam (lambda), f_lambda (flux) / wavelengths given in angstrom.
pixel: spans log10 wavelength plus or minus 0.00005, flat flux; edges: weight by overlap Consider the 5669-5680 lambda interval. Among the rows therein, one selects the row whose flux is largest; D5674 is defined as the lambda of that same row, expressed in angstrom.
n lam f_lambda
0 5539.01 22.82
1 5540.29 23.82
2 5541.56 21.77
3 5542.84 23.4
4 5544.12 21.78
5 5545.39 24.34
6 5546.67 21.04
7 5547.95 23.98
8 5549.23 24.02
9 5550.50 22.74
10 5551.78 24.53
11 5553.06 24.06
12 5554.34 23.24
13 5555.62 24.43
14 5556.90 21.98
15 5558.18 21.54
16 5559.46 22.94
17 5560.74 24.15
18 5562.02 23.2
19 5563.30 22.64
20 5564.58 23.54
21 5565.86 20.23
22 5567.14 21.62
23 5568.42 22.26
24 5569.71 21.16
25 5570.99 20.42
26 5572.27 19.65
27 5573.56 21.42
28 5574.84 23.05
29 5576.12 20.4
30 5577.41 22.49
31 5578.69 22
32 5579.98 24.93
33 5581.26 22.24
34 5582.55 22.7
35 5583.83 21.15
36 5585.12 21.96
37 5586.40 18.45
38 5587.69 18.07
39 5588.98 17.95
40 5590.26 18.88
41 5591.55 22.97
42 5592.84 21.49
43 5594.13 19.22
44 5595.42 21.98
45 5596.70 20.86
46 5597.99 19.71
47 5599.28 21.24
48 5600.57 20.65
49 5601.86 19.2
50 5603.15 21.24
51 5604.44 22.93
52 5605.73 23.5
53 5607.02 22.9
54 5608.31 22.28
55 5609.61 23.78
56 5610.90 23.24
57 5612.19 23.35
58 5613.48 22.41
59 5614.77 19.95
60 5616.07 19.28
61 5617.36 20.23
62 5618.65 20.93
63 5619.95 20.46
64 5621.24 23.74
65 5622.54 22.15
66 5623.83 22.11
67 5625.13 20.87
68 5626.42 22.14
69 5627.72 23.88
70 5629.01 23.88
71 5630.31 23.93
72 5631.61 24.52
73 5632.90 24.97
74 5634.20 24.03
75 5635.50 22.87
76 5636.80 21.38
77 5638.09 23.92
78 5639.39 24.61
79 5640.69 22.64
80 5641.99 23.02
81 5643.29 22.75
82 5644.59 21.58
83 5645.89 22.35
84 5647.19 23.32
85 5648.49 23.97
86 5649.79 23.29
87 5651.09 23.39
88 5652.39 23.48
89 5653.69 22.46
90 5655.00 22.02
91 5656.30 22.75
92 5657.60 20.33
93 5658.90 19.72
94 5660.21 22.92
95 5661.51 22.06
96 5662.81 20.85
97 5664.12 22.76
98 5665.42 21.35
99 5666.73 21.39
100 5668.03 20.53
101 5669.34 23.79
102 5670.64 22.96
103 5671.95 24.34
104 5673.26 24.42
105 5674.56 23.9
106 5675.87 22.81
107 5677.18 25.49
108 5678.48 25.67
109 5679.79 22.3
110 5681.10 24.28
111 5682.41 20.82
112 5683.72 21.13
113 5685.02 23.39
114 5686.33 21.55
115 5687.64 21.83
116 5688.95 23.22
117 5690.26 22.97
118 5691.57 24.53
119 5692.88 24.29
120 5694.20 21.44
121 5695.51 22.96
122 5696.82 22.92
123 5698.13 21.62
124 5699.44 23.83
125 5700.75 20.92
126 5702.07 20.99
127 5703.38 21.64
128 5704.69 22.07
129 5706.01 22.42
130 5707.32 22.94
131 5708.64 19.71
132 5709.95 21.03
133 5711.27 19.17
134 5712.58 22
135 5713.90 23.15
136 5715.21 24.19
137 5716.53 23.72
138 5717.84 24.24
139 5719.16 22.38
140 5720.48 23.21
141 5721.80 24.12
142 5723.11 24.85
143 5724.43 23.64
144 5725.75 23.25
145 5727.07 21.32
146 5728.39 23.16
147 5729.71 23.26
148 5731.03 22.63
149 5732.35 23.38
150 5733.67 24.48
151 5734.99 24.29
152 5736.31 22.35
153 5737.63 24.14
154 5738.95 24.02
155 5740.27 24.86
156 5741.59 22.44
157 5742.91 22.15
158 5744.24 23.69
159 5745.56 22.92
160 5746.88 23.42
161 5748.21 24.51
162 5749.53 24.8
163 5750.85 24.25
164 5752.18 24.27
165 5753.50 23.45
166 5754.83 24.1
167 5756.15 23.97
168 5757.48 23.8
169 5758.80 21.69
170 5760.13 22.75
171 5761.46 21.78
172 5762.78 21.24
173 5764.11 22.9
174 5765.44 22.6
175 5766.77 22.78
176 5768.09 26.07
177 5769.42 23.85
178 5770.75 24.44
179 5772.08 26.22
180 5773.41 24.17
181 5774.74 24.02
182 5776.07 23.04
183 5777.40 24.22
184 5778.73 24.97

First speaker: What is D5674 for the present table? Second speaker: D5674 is 5678.48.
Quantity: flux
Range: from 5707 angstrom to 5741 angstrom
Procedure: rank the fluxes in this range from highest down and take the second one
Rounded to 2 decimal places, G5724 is 24.85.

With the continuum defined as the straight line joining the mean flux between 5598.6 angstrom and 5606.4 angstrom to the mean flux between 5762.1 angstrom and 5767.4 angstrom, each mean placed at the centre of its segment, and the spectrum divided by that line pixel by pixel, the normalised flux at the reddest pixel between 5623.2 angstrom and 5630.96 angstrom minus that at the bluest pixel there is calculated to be 0.082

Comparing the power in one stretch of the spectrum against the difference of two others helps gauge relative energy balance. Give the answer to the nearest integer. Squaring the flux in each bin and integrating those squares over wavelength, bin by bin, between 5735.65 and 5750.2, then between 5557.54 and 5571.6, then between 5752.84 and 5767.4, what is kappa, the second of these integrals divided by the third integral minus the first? -14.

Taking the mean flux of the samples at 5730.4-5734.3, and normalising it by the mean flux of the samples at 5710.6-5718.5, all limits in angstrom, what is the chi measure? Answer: 1.03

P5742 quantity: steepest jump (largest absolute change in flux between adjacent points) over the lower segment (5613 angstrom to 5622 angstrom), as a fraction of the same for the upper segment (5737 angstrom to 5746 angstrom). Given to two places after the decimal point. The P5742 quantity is 1.36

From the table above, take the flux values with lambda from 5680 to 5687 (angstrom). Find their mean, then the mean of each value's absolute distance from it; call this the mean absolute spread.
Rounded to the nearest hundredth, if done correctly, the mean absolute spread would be 1.28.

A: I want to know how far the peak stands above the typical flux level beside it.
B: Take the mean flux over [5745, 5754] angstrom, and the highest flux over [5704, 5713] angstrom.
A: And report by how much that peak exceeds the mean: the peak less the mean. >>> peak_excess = -1.0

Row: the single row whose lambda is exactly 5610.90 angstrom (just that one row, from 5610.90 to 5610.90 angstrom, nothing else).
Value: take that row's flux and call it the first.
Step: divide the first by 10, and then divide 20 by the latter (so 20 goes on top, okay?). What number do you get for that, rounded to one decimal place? 8.6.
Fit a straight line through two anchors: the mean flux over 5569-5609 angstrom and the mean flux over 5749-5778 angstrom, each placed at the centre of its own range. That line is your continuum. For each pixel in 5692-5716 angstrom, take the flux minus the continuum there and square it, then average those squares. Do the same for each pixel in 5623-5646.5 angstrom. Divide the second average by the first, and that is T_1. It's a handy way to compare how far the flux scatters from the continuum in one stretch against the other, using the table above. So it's 1.15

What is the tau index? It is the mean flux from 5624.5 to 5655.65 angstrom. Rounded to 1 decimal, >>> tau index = 23.1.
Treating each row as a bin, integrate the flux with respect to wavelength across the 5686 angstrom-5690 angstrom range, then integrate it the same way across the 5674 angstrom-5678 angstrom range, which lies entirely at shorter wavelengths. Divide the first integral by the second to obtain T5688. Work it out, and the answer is 0.92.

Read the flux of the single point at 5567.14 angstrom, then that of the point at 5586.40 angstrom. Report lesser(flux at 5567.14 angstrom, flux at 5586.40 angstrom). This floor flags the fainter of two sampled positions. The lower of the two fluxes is 18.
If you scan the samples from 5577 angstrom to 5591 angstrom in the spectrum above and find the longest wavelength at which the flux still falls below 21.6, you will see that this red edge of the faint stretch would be 5590.26 angstrom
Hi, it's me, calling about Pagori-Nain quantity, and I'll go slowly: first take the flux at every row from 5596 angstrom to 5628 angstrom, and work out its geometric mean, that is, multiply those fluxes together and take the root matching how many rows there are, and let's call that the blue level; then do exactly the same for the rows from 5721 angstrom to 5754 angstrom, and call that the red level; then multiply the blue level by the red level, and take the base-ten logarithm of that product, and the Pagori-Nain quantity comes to 2.71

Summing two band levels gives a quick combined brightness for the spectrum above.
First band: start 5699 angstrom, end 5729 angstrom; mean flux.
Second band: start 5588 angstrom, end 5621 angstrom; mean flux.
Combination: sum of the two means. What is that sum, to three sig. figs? 43.7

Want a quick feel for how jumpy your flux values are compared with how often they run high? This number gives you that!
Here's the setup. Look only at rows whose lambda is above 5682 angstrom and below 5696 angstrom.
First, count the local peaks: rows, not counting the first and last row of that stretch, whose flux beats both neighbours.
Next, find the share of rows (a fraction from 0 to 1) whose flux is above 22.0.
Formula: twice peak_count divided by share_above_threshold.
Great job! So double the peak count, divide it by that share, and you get 11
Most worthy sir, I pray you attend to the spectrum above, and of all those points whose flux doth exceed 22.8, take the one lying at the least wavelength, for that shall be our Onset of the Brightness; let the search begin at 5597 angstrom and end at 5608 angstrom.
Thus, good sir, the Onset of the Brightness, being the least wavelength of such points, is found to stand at 5604.44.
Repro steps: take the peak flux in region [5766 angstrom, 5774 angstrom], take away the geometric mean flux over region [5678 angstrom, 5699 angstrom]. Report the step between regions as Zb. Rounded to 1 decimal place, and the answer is 3.5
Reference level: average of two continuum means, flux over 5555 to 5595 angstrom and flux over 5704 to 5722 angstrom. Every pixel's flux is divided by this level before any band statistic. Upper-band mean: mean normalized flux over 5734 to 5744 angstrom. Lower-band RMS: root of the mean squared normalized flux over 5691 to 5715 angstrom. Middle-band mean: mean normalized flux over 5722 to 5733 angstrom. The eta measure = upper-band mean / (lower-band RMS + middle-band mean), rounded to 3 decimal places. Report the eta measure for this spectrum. 0.518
